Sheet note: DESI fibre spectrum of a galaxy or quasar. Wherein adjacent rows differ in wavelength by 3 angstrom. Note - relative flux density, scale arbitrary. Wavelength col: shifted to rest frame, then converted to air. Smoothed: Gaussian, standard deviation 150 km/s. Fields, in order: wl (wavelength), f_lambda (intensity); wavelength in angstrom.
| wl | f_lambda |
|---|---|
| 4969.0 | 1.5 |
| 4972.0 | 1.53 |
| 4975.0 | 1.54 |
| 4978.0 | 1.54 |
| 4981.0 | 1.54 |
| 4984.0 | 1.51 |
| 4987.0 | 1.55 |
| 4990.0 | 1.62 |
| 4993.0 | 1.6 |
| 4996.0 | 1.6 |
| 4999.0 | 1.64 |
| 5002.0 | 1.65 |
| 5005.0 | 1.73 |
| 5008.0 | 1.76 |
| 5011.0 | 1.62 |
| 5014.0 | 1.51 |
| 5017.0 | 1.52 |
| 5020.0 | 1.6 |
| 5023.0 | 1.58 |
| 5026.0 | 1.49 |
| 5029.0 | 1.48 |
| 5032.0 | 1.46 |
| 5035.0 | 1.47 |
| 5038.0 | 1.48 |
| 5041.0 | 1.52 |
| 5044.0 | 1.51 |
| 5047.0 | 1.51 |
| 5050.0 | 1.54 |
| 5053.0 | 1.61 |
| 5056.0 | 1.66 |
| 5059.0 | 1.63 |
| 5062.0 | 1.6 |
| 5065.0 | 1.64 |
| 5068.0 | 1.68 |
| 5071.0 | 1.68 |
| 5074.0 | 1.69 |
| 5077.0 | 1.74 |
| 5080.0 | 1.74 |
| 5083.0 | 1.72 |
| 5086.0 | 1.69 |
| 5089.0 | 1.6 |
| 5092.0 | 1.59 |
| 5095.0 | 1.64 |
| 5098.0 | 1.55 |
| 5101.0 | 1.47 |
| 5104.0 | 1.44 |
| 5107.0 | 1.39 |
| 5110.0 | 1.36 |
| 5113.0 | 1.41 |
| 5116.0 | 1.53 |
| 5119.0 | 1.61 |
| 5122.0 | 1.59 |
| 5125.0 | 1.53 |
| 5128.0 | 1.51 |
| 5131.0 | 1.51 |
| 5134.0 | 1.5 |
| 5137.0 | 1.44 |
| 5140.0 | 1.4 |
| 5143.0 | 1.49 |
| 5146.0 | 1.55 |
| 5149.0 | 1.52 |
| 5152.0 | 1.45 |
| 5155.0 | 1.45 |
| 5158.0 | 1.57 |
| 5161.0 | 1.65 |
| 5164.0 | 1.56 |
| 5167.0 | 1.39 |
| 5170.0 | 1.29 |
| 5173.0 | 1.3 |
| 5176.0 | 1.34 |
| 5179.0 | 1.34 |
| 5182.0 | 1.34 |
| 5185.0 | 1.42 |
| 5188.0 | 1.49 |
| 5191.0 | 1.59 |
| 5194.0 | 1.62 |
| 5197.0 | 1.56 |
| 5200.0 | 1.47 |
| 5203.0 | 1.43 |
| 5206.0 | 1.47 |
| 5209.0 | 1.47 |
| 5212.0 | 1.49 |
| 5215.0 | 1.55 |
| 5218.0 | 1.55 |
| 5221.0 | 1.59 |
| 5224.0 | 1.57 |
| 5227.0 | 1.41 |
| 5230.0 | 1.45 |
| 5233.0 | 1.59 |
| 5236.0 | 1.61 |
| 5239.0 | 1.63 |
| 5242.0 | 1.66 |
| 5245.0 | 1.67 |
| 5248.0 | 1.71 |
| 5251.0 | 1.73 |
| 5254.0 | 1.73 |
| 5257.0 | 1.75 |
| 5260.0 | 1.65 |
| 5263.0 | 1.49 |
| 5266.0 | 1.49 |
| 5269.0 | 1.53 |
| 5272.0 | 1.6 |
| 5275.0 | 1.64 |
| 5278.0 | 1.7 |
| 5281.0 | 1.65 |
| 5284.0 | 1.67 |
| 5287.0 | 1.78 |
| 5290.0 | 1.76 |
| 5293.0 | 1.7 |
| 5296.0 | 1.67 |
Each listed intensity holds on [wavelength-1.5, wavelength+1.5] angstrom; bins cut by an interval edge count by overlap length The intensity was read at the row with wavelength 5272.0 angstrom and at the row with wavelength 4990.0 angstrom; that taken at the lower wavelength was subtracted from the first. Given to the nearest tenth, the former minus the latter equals 0.0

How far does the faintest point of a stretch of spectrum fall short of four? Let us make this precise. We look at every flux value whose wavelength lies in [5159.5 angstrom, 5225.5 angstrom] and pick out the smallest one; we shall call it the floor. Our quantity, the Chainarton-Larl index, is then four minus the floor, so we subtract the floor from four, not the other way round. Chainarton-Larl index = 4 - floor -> 2.71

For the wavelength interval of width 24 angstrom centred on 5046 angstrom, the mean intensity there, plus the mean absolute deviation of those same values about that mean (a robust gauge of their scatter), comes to 1.59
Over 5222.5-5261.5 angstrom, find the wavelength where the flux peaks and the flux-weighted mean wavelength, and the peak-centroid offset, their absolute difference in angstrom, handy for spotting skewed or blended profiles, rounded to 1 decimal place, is 14.4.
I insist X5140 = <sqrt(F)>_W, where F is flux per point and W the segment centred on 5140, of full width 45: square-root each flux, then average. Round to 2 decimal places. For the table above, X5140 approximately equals 1.23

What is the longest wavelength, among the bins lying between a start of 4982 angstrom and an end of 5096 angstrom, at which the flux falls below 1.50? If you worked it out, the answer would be 5038.0 angstrom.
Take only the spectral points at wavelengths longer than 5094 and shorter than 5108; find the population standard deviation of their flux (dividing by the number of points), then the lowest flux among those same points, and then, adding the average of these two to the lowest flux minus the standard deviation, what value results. 2.04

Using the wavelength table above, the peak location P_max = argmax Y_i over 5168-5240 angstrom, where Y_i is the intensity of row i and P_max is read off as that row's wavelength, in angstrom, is 5239.0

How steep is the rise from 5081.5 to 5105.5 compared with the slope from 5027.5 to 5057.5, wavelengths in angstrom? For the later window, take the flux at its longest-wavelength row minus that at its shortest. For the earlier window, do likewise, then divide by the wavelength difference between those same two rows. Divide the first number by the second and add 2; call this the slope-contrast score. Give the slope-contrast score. -40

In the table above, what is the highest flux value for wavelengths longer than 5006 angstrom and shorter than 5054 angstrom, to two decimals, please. 1.76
